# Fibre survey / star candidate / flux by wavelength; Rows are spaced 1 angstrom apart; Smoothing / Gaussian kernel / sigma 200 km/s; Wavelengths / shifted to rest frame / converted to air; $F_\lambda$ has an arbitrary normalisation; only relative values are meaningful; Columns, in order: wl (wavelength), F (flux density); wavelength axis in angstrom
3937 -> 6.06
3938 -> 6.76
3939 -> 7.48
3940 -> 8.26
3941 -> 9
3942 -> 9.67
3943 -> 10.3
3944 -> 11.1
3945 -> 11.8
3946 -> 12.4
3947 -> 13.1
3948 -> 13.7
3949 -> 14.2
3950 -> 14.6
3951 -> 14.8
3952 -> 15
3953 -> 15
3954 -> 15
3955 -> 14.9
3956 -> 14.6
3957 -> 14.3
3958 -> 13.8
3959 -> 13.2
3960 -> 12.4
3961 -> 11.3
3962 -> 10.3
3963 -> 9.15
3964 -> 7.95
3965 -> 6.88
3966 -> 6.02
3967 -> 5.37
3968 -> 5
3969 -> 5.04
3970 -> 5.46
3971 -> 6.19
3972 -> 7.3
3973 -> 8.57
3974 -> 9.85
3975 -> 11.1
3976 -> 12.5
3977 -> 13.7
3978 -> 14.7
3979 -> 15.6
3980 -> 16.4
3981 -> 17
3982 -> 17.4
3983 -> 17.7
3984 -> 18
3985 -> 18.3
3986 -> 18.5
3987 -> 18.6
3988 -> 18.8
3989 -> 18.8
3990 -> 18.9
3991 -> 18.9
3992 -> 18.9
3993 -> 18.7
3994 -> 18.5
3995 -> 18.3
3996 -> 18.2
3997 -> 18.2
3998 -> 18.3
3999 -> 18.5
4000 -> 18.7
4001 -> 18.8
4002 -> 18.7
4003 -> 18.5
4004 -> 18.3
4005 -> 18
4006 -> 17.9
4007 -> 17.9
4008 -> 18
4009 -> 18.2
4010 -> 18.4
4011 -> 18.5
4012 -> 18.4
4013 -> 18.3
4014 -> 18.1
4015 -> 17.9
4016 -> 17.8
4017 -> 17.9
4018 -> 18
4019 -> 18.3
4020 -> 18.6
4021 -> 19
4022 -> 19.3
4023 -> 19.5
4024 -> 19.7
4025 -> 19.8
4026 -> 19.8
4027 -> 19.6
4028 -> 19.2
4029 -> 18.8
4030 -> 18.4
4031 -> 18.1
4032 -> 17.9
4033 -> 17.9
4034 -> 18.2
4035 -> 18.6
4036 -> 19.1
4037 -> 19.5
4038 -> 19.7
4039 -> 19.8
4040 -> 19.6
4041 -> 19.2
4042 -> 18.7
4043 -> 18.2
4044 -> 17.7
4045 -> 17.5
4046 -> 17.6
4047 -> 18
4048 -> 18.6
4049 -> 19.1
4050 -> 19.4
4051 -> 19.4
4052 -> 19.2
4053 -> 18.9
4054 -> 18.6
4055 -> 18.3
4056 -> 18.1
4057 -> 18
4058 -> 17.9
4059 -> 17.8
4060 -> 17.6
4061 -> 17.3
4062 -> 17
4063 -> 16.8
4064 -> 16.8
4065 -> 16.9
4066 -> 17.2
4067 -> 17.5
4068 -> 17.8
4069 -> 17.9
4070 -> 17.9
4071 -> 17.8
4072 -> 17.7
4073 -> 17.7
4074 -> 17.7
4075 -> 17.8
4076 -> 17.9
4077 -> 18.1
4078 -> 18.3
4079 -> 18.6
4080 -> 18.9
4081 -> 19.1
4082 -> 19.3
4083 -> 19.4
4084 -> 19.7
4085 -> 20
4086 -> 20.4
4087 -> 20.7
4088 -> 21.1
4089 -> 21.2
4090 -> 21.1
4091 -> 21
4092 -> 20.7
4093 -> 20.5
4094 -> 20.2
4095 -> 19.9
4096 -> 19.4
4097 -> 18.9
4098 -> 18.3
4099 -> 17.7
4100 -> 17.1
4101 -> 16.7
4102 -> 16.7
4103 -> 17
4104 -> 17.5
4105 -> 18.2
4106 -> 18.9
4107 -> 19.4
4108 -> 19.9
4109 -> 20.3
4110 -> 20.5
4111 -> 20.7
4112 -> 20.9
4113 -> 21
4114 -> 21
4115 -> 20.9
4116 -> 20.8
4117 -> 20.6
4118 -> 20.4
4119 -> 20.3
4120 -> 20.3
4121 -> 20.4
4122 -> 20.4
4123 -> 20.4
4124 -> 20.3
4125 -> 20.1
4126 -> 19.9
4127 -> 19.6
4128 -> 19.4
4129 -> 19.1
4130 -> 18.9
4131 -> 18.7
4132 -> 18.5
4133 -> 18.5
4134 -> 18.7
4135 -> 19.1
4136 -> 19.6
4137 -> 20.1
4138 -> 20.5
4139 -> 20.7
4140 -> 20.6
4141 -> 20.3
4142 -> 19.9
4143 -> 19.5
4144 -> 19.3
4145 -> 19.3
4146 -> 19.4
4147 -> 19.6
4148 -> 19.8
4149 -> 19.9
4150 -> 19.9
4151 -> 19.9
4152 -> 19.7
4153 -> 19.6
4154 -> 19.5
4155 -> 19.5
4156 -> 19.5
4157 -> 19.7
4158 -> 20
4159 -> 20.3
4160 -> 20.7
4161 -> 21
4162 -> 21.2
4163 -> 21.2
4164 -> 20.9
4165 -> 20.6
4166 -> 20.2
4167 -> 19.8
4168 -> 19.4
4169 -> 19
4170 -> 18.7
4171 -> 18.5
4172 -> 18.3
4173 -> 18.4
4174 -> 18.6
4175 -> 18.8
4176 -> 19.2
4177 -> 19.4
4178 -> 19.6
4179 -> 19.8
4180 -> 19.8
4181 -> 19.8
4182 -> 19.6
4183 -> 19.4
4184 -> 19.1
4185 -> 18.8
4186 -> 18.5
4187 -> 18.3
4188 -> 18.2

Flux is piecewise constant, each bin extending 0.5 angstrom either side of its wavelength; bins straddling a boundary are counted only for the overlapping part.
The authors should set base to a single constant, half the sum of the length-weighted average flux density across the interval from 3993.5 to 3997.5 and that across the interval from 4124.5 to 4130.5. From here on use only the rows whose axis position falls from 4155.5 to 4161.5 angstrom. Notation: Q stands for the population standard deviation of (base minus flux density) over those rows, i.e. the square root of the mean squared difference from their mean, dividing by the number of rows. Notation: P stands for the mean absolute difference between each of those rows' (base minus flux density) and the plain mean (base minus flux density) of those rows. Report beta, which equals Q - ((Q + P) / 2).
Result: 0.031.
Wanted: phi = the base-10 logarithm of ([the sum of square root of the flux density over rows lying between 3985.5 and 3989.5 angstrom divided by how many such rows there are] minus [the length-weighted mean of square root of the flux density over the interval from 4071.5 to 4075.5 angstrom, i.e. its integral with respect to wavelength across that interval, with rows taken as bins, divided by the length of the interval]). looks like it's -1.0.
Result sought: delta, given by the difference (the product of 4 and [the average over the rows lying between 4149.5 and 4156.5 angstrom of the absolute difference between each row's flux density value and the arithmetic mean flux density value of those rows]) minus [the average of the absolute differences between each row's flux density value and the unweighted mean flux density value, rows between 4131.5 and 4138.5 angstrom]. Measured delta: -0.1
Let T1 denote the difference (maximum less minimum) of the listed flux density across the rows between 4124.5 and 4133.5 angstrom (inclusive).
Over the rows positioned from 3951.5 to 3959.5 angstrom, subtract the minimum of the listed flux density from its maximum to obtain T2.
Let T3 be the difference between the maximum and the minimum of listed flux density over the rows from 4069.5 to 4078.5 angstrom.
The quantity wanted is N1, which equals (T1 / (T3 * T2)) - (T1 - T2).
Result 2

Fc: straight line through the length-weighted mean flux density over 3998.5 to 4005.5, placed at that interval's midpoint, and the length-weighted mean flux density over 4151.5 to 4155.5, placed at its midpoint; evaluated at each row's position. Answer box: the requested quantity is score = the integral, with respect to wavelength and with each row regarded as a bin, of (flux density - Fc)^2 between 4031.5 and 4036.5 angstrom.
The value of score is 2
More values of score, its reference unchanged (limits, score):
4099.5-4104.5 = 25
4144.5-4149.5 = 0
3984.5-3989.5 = 0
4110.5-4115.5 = 13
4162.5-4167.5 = 5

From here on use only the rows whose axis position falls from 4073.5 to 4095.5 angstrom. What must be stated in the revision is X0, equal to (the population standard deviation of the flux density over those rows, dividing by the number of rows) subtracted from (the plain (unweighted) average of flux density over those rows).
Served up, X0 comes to 18.5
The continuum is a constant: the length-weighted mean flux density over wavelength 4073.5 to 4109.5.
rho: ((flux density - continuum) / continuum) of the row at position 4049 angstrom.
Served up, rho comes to 0.00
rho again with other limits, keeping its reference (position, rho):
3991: -0.01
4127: 0.03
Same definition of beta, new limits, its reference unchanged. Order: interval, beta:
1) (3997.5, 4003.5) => 0.009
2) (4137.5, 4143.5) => 0.028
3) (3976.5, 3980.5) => 0.054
